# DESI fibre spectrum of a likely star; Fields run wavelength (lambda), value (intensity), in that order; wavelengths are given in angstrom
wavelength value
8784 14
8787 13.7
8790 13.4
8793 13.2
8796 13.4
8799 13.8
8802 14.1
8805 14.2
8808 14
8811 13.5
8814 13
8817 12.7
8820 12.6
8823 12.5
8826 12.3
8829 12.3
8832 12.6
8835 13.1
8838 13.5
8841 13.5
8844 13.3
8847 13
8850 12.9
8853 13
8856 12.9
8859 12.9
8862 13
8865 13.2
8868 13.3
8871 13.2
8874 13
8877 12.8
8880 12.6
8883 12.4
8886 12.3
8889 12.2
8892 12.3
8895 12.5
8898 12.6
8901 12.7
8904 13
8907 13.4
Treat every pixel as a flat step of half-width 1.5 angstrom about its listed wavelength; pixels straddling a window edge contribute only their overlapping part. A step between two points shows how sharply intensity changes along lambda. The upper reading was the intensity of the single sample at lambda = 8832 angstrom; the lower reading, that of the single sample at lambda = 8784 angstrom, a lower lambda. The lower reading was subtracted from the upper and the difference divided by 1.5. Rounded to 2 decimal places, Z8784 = -0.93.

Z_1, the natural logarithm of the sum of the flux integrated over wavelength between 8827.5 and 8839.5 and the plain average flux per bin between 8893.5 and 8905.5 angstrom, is 5.12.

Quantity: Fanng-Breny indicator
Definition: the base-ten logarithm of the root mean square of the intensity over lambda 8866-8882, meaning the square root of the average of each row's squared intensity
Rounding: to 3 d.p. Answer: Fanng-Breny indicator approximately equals 1.113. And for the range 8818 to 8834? 1.096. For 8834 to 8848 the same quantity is 1.123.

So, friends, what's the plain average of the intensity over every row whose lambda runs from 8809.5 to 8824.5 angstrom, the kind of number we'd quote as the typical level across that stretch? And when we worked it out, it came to 12.9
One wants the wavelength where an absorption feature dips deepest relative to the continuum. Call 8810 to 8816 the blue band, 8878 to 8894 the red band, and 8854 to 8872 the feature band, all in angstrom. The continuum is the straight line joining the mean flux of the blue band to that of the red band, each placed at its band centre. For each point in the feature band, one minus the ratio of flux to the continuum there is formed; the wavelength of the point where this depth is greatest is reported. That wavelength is 8856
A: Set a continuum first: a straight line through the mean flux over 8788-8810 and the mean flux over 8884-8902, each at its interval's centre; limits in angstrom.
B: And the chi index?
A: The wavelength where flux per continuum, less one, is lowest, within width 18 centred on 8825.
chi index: 8826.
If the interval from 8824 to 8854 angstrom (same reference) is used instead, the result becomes 8826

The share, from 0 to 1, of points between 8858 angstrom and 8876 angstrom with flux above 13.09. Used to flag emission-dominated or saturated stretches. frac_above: 0.50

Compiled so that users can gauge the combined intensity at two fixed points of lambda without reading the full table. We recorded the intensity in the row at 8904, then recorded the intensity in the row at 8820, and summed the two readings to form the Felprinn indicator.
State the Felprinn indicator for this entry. 25.60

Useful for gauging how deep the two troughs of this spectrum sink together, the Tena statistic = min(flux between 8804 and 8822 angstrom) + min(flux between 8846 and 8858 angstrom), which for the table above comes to 25.5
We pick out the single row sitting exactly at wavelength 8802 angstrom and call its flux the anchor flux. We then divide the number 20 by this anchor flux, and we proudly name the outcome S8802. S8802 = 1.42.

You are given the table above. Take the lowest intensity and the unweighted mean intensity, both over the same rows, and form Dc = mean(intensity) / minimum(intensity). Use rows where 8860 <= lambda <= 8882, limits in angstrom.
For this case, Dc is 1.03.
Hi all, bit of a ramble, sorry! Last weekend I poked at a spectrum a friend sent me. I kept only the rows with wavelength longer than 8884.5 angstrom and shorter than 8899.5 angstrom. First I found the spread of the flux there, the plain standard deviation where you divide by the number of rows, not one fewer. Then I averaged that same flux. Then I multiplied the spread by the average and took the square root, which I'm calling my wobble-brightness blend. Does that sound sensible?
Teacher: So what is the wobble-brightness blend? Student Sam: 1.3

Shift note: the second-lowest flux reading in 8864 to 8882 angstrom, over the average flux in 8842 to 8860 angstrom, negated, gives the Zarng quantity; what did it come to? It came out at -0.98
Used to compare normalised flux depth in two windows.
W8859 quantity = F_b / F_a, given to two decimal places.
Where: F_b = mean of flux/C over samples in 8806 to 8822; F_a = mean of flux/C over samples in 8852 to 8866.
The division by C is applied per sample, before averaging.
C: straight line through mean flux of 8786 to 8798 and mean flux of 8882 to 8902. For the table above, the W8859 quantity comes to 0.98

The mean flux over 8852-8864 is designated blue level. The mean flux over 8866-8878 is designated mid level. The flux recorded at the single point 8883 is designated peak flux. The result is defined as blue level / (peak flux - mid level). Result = -19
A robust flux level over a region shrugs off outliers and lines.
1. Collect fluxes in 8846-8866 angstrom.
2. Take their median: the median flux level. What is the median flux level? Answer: 13.0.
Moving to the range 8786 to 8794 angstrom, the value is 13.4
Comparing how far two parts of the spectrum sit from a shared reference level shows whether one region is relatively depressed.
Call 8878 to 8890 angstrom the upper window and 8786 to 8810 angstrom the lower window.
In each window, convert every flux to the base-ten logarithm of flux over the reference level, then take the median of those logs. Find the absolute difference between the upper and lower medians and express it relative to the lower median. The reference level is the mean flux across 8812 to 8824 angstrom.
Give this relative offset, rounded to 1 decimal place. 1.4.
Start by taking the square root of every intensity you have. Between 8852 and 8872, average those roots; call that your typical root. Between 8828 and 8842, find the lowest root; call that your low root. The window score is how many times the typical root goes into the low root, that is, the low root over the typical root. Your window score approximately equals 0.97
